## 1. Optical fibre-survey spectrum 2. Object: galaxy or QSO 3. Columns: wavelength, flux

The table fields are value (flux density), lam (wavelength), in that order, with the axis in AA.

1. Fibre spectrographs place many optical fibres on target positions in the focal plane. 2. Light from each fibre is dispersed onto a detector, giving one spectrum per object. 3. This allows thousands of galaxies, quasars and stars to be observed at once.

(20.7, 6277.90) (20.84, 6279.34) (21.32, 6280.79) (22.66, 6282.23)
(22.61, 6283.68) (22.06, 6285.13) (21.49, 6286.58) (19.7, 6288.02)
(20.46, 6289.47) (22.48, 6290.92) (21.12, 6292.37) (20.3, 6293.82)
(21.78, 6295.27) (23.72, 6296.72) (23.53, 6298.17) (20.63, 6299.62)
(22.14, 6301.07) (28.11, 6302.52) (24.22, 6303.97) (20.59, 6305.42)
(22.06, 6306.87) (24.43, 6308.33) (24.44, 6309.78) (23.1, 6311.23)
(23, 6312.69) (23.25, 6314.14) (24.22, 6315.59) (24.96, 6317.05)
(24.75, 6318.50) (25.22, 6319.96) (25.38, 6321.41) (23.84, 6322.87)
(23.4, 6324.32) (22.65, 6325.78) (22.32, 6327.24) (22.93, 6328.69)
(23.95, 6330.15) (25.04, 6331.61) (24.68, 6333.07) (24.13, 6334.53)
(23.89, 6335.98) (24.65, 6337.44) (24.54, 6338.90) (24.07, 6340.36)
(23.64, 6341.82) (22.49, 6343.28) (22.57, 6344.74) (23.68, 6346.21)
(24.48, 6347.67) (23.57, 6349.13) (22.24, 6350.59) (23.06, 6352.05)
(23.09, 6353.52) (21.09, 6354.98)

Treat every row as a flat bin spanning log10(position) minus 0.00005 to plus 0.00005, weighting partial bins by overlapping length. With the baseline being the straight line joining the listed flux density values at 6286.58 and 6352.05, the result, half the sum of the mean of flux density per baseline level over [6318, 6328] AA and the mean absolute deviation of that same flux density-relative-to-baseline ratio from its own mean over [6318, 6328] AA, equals 0.559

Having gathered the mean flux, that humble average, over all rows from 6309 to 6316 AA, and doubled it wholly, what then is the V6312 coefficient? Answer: 47.2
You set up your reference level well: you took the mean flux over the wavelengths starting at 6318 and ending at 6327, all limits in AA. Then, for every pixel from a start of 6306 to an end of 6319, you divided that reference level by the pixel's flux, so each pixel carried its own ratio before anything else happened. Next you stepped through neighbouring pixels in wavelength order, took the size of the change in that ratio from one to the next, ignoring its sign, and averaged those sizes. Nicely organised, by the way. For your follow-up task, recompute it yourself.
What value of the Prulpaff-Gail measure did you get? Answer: 0.032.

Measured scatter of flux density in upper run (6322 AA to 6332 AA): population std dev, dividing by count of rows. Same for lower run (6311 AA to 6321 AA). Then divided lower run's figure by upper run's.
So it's 1.0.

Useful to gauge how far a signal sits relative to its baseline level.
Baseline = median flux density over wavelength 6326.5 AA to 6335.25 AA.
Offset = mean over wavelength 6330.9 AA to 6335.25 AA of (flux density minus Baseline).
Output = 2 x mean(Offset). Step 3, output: 1.15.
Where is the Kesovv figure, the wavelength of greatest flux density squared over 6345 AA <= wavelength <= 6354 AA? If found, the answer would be 6347.67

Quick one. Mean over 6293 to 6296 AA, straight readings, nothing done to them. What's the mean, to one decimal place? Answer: 21.0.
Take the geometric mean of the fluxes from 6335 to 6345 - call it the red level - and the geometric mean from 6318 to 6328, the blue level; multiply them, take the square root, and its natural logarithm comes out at 3.17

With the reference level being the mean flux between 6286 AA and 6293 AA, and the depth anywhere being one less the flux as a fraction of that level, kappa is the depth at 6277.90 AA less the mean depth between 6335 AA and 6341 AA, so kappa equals 0.17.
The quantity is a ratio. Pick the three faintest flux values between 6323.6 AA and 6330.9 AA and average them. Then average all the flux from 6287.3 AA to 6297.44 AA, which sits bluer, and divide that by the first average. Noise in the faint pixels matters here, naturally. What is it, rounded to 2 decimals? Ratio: 0.94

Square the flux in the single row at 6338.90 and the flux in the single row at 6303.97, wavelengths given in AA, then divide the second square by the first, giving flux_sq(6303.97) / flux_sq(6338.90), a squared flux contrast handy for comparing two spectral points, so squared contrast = 0.97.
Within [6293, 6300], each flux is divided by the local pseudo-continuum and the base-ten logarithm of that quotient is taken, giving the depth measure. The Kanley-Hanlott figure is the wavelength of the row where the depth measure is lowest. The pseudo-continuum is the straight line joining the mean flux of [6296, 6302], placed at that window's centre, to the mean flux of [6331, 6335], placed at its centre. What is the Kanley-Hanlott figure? 6293.82 AA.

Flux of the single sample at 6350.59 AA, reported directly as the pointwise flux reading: 22.24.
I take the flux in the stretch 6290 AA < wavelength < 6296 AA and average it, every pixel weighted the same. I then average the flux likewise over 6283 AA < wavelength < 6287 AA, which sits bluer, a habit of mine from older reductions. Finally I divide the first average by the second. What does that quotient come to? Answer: 0.97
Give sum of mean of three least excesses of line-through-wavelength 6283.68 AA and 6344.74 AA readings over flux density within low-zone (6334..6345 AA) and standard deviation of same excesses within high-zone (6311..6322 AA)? -0.9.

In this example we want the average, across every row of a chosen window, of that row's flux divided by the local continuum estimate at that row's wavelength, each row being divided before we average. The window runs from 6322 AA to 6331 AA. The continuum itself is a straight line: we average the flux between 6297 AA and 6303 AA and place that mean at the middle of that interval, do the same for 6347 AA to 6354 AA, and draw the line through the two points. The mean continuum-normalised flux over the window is 0.99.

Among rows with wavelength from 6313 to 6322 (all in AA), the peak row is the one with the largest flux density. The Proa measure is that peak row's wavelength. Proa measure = 6321.41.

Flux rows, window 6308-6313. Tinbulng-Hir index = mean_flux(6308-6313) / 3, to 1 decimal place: 7.9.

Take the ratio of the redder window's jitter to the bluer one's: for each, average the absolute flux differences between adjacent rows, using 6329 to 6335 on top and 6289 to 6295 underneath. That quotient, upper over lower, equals 0.48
